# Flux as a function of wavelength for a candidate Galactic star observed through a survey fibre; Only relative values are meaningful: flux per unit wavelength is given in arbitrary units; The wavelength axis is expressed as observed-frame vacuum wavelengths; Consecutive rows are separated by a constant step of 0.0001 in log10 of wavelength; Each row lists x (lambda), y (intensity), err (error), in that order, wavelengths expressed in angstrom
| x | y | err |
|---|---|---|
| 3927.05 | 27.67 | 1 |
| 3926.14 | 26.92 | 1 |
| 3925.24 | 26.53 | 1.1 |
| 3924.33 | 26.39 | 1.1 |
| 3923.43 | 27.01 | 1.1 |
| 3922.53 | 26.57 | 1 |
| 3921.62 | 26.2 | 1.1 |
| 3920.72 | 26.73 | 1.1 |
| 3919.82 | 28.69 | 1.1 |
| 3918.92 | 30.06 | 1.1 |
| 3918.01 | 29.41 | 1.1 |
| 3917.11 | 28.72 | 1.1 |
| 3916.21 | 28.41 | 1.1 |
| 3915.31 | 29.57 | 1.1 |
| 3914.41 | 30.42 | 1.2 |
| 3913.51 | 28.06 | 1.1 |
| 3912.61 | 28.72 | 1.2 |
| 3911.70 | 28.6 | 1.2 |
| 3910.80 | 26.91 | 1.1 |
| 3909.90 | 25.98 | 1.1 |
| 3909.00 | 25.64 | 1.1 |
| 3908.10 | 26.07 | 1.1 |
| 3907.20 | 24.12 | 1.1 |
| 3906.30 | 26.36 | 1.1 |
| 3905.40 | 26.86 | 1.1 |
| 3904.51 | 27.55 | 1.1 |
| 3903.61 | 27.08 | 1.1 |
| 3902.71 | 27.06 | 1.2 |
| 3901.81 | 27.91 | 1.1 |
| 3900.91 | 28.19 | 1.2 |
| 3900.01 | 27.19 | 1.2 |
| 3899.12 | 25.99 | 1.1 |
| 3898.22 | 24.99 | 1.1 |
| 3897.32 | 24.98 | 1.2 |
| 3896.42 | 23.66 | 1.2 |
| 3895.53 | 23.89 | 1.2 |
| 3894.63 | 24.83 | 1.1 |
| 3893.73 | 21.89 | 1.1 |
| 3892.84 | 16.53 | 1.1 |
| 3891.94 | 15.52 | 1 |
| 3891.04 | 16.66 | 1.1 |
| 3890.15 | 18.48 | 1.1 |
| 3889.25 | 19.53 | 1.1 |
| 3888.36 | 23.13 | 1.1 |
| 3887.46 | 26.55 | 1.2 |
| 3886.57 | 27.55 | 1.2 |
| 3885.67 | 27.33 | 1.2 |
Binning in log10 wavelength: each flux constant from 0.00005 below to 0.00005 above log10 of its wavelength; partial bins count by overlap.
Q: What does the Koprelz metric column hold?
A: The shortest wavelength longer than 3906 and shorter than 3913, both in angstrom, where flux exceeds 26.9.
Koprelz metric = 3910.80 angstrom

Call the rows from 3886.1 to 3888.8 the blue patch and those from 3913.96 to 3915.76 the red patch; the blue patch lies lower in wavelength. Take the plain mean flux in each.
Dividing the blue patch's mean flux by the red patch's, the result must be 0.86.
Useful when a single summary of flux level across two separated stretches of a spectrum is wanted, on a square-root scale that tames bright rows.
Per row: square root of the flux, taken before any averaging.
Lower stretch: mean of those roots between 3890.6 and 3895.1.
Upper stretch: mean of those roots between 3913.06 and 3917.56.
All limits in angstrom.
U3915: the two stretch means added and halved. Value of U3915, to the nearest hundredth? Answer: 4.87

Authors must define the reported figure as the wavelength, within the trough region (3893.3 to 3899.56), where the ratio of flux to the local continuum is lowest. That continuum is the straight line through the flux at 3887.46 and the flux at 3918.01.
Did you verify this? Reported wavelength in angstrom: 3893.73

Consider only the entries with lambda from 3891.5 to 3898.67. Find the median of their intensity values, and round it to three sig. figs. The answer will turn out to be 23.8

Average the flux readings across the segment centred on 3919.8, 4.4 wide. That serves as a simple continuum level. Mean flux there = 28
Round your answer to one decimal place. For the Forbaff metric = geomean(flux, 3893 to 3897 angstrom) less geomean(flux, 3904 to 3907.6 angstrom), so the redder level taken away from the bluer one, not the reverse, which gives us -2.6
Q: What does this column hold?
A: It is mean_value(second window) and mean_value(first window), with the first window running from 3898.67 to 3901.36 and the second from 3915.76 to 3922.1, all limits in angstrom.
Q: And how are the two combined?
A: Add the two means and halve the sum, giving 27.7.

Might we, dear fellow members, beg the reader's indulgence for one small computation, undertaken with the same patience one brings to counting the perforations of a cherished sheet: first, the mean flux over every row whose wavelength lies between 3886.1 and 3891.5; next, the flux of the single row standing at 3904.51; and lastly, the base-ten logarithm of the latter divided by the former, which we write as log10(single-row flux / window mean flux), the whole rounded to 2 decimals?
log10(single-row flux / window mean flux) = 0.10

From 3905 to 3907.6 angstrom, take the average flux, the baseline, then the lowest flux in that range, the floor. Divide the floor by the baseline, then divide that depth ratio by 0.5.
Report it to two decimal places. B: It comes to 1.87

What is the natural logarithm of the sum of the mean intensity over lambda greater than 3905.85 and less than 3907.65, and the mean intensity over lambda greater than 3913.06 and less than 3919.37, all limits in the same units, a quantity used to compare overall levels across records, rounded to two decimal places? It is 4.00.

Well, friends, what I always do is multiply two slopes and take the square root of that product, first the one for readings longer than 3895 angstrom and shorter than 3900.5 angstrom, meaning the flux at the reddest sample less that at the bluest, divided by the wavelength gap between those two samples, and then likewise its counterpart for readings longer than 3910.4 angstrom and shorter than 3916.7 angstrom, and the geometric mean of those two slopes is 0.45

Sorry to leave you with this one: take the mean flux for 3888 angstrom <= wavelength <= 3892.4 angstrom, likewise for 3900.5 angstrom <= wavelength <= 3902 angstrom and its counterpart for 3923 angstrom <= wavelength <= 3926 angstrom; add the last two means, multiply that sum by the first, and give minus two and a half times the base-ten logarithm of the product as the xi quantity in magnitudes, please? -7.52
